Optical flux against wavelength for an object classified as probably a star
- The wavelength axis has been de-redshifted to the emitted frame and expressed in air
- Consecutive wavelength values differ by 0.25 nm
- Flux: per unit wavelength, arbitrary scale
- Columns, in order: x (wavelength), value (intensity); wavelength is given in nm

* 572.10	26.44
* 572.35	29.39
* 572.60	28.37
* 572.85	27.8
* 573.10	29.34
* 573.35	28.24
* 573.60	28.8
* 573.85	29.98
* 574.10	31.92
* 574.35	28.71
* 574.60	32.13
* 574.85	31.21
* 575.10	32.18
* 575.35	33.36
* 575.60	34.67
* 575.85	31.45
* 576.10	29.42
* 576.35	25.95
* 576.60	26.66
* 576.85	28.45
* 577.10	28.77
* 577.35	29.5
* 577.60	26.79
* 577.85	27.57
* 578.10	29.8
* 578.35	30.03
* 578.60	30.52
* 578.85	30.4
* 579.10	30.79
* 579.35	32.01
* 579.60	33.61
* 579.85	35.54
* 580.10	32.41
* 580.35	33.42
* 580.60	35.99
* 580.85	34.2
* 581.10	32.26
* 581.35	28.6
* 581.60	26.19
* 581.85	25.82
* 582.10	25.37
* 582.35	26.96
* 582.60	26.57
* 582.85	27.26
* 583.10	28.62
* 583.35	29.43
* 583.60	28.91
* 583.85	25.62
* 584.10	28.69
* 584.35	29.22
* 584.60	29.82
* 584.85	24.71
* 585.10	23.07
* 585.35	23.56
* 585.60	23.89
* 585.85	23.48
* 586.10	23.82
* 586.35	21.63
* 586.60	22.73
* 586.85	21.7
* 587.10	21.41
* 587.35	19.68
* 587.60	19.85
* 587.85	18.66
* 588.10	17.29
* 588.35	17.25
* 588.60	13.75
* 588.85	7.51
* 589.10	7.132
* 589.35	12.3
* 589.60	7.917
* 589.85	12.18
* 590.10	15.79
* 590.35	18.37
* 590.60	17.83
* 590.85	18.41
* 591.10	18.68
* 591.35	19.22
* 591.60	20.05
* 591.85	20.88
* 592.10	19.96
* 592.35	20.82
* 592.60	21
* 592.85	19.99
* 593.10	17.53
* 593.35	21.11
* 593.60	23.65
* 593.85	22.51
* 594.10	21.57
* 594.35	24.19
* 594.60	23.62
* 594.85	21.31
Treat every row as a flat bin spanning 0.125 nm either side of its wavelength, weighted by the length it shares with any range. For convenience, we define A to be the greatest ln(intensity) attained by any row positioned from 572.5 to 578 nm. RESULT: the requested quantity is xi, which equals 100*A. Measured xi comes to 355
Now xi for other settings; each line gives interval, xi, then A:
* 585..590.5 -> 317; 3.2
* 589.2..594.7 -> 319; 3.2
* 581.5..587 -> 340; 3.4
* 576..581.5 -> 358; 3.6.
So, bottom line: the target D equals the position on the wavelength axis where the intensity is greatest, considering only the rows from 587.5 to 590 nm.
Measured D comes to 587.60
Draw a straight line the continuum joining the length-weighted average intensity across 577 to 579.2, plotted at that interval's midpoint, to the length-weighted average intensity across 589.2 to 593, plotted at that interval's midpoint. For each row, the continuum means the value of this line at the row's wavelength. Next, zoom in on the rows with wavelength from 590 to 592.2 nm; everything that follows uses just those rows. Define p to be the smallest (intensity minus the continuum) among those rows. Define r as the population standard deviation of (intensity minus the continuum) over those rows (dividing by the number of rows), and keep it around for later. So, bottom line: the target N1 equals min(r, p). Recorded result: -2.6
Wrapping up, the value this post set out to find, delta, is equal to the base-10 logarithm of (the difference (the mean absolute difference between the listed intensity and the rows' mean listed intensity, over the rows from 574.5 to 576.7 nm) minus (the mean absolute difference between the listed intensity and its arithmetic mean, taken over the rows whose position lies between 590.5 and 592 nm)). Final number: 0.15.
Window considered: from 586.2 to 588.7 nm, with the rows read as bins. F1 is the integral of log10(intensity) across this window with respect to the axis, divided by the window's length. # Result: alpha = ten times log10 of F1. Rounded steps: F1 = 1.29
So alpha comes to 1.1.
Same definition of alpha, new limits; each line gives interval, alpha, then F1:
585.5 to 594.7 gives 1.0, 1.26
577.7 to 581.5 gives 1.8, 1.50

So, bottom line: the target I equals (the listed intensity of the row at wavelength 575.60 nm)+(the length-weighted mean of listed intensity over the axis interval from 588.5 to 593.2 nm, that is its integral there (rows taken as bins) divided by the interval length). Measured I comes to 51.0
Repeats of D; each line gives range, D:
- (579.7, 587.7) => 580.60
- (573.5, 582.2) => 580.60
